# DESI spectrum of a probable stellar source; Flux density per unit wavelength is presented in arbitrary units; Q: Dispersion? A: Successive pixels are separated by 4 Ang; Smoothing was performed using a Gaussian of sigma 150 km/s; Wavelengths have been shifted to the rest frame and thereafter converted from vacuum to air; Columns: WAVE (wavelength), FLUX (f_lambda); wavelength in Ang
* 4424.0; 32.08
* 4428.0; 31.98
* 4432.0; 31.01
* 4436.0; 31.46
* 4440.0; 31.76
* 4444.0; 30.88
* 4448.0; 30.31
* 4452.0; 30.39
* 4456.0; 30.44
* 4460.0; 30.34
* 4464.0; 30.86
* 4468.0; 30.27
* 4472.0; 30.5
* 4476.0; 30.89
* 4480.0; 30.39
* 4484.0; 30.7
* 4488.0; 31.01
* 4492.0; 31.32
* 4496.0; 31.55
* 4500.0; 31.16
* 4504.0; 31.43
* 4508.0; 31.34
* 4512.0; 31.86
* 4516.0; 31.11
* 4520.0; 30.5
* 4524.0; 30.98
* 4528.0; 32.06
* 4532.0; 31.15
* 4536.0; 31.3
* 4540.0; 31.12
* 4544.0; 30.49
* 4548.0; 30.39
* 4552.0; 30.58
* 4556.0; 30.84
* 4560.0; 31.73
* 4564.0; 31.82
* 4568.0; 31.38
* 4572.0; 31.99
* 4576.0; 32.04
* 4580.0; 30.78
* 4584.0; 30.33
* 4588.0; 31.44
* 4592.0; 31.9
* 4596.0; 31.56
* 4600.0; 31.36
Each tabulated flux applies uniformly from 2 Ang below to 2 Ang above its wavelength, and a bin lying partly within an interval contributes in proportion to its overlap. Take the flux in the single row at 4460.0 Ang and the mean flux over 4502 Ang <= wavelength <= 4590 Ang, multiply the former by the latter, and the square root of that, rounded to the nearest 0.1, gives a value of 30.8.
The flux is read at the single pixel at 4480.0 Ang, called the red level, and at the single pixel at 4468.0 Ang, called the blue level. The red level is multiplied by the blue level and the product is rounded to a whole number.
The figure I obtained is 920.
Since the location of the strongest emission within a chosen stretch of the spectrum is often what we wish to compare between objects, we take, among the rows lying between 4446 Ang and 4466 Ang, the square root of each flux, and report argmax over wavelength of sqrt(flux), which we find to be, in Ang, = 4464.0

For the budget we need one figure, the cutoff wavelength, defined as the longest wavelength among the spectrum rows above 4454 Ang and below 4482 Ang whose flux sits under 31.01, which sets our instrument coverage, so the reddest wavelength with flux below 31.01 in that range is 4480.0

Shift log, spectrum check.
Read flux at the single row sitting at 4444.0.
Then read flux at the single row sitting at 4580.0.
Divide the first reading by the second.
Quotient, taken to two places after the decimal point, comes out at 1.00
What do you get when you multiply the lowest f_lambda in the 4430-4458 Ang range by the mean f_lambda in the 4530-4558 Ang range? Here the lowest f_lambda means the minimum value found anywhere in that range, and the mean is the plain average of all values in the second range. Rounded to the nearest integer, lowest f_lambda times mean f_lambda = 935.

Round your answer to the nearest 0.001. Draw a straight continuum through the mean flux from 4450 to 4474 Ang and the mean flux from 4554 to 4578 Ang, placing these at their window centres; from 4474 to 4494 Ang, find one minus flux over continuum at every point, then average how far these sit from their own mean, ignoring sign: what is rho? 0.008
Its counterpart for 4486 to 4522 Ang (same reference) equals 0.009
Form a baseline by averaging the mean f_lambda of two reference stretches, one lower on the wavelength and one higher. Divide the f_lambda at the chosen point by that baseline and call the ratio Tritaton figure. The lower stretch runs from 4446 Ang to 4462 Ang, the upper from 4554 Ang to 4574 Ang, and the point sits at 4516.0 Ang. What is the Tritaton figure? 1.00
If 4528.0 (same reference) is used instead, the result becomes 1.04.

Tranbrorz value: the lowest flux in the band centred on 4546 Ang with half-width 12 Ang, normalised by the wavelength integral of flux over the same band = 0.0411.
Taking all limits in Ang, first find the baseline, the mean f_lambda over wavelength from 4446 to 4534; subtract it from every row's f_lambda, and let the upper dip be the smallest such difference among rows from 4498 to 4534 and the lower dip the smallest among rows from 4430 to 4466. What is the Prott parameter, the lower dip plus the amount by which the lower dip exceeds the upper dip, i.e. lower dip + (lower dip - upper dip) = -0.81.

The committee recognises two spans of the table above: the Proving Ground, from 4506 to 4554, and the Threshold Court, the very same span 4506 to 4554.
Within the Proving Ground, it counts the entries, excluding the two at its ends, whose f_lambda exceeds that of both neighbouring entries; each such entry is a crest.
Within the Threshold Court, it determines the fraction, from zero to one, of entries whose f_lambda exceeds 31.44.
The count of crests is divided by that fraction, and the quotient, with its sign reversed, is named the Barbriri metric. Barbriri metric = -18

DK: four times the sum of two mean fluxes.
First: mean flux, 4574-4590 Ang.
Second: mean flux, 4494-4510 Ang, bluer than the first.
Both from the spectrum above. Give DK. 250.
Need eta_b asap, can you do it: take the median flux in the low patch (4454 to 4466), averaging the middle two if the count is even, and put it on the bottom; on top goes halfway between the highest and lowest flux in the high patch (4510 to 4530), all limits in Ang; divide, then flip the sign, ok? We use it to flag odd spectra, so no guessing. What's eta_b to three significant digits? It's -1.03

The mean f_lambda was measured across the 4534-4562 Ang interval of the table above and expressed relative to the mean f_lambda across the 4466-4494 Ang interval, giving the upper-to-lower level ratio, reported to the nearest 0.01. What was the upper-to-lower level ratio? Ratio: 1.01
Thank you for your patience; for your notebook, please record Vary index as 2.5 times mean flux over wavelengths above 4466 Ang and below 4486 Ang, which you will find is 76.4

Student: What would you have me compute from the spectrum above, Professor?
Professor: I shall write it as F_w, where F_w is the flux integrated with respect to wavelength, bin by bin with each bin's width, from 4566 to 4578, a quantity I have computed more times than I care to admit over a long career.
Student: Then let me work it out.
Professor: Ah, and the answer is 382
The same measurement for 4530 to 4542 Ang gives 374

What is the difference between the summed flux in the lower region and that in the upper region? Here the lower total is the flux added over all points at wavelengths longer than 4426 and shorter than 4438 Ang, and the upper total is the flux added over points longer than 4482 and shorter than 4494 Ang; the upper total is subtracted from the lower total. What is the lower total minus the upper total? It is 1.4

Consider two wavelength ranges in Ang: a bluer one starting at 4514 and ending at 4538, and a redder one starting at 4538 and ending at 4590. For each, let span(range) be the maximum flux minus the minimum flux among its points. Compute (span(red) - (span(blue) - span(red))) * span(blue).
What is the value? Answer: 2.9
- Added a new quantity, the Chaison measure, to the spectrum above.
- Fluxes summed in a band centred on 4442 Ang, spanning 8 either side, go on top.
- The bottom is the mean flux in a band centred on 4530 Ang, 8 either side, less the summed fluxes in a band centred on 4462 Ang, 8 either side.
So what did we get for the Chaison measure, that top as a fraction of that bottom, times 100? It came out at -137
